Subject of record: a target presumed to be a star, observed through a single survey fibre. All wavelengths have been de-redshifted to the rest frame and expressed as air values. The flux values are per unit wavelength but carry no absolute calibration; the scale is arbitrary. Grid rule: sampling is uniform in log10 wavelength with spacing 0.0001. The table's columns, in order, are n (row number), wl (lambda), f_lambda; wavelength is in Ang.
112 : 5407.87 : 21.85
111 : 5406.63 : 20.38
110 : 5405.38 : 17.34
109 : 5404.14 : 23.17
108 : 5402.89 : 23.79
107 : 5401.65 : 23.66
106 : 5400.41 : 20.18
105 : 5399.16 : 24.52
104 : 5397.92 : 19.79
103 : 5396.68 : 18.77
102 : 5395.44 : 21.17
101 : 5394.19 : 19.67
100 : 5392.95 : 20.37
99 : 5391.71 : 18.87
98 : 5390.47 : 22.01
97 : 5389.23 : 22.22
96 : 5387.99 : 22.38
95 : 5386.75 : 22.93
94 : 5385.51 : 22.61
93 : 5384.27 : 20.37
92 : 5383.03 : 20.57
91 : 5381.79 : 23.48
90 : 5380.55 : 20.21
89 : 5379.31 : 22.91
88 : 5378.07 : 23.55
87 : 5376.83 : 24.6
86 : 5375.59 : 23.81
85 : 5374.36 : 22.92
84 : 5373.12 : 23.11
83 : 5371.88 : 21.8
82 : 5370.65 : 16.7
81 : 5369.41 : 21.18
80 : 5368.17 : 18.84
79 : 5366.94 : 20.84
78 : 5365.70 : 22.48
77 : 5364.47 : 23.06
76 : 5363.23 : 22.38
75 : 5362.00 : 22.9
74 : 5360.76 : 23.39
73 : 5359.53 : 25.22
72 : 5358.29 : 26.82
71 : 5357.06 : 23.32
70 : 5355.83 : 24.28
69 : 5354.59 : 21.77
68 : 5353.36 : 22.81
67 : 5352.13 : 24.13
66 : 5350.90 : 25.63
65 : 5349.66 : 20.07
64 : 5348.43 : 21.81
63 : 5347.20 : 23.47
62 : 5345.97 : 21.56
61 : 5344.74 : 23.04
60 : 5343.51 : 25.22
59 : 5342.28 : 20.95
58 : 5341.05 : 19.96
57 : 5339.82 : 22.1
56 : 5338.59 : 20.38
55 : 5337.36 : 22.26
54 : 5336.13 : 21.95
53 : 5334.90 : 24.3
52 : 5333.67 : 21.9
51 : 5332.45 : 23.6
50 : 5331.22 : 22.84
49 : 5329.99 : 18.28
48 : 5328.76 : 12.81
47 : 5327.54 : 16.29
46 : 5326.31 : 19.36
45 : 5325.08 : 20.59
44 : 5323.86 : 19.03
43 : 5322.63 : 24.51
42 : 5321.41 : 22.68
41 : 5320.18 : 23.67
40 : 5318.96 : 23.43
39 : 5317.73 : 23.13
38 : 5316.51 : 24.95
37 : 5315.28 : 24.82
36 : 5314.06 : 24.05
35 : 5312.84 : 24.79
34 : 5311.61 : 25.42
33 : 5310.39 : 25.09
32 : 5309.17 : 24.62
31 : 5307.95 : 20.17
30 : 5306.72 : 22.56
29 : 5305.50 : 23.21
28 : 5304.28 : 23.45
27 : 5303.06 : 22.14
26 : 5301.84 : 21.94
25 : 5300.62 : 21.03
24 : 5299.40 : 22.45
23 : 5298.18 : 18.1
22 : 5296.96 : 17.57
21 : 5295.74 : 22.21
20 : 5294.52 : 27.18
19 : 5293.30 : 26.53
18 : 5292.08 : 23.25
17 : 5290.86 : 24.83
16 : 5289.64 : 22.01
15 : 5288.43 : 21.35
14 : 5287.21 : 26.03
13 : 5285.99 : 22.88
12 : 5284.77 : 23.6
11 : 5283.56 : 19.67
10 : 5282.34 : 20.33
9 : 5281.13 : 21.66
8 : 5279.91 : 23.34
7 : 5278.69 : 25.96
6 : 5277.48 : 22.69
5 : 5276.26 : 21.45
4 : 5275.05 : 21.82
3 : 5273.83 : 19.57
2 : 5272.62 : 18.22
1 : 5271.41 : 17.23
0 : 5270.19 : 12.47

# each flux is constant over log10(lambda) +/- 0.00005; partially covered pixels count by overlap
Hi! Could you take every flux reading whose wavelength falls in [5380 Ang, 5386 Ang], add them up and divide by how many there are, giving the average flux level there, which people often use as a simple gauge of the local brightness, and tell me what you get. 21.4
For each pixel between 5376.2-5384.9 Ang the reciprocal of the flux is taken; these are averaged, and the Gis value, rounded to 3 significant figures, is 0.0452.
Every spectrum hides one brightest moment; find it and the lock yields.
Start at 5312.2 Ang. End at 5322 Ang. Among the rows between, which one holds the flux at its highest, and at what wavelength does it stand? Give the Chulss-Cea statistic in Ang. 5316.51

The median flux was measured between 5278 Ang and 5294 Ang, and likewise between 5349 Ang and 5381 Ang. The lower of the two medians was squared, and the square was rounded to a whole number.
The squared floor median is 525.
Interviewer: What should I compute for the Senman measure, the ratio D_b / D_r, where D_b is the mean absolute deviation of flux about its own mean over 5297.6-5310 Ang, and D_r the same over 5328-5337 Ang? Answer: 0.4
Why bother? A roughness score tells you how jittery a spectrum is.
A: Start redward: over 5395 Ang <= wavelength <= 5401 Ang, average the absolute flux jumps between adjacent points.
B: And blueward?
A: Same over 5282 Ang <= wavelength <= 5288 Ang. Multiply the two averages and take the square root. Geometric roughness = 2.6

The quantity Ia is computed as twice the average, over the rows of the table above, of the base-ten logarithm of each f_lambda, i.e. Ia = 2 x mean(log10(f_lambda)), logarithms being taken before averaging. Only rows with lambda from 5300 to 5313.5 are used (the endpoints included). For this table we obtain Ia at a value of 2.73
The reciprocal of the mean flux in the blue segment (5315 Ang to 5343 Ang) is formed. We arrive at 0.0466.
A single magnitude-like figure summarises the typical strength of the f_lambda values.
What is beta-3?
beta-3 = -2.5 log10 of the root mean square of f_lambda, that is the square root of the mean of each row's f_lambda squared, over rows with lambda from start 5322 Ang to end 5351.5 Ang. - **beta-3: -3.33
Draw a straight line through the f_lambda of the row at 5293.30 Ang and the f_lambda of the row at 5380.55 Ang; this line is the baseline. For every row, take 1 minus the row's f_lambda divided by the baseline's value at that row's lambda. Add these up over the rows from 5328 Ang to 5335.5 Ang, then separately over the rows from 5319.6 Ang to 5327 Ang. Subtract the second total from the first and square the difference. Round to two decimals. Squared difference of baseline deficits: 0.01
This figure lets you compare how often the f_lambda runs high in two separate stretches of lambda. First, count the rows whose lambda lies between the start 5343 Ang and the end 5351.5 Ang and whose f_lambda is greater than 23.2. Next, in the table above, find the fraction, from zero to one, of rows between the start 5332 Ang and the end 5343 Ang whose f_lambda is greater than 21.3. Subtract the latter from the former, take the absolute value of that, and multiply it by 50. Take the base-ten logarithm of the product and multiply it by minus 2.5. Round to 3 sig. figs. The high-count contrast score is -5.17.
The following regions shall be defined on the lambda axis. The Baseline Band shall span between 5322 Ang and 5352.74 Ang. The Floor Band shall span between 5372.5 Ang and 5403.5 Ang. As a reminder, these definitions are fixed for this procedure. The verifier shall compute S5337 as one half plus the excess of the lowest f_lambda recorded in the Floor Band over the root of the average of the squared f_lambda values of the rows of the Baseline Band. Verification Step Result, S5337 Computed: -2.4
